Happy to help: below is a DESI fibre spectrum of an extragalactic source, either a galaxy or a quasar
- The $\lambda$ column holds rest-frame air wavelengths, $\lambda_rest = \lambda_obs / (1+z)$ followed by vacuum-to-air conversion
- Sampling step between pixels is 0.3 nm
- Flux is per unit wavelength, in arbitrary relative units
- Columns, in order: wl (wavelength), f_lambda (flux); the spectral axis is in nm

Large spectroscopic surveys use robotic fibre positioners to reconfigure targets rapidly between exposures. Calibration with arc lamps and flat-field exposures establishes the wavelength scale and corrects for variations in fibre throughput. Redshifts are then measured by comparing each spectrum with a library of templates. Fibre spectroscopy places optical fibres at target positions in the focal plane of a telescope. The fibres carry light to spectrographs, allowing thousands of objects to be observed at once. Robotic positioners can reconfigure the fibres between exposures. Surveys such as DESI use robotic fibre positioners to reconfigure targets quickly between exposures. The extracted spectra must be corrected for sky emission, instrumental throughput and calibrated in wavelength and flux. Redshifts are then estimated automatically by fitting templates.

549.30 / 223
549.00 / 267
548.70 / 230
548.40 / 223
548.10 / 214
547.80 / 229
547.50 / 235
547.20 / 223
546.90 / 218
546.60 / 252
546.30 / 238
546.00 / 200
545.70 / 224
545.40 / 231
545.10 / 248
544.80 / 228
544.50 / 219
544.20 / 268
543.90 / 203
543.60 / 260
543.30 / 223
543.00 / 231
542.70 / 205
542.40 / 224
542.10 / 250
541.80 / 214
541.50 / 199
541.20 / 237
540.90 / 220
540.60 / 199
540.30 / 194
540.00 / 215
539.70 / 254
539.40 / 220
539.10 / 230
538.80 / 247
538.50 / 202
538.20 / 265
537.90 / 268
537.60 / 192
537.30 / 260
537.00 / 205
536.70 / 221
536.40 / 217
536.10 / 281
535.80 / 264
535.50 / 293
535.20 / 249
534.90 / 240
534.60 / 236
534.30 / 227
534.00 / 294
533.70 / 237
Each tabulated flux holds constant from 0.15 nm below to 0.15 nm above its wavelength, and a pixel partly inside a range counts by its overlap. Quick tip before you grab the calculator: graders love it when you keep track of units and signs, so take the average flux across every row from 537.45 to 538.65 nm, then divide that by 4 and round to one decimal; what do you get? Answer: 57.9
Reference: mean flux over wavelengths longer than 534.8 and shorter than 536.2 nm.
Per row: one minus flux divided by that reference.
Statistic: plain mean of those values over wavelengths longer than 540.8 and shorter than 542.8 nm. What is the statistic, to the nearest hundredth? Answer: 0.17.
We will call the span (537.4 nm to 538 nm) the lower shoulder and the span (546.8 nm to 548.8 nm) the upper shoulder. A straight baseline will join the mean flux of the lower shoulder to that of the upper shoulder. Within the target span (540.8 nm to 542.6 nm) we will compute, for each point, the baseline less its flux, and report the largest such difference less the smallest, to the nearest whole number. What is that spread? 51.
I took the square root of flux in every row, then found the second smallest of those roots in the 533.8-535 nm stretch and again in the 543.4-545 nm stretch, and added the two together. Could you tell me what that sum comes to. 30.2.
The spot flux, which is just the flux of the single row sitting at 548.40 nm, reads 223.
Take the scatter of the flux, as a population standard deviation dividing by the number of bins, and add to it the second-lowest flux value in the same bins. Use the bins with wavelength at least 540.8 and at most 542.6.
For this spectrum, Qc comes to 230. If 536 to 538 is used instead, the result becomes 237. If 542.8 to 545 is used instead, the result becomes 240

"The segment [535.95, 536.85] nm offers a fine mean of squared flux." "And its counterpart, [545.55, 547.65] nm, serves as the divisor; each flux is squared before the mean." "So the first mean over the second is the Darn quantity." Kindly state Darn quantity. 1.12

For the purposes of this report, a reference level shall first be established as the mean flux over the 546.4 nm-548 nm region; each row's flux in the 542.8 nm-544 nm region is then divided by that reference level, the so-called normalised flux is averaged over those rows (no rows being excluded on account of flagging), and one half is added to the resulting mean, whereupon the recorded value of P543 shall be 1.49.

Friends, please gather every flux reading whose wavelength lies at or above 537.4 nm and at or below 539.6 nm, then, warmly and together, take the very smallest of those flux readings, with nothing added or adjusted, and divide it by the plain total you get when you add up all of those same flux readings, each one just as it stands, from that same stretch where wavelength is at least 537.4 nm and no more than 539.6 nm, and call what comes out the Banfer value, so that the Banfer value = 0.118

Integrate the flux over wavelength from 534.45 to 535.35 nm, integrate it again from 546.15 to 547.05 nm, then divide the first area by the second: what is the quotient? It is 1.024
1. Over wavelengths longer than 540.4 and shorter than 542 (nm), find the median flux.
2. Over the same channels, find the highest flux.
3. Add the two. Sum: 451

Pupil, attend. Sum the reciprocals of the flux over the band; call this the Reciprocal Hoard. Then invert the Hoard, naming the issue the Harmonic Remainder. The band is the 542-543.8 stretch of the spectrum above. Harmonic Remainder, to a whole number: 38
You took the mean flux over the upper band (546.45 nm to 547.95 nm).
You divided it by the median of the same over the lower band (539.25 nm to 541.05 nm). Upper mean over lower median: 1.06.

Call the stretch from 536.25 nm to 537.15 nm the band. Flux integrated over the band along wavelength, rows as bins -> 193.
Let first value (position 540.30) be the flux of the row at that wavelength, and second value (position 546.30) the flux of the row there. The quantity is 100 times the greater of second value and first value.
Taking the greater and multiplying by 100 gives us 23800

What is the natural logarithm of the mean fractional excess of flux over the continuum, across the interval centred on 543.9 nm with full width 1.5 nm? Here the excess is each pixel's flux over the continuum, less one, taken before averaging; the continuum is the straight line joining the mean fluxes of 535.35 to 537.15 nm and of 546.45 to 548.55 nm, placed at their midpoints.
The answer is -5.7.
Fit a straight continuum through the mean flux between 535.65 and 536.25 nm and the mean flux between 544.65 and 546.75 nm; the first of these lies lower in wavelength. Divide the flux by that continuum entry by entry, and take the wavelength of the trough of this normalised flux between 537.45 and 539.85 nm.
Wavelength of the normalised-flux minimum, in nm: 537.60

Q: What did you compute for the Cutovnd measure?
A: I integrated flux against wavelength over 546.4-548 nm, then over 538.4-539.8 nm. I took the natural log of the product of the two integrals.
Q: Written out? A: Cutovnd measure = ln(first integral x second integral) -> 11.7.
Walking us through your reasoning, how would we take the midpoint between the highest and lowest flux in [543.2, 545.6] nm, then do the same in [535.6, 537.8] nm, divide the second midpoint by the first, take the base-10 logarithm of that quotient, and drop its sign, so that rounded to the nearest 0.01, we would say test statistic 0.00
